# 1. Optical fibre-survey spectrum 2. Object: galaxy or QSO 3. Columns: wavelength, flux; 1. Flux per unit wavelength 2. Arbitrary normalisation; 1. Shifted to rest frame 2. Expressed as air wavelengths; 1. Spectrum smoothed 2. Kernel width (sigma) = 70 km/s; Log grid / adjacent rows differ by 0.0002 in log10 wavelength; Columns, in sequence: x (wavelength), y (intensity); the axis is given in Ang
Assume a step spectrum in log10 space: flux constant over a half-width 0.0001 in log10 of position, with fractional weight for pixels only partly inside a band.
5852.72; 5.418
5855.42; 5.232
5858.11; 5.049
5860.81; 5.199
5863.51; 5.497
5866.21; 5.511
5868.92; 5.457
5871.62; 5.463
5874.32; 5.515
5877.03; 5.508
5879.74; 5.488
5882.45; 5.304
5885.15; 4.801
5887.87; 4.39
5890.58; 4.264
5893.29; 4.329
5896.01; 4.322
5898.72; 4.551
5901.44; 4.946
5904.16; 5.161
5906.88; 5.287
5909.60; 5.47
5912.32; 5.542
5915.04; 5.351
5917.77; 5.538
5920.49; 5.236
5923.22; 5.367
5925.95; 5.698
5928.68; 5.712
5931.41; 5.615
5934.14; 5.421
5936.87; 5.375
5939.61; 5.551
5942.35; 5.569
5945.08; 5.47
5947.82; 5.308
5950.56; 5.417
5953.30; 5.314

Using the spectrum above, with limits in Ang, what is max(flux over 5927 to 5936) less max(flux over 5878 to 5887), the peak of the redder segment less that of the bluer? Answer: 0.22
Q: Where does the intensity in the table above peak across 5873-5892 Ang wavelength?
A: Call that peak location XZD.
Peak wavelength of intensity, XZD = 5874.32 Ang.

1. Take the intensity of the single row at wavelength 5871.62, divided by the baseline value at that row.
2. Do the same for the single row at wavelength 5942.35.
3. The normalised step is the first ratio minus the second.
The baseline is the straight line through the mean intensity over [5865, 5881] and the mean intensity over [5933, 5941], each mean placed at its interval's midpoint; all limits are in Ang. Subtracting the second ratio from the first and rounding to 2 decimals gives -0.03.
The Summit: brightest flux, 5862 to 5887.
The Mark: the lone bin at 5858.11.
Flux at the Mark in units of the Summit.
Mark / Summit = 0.916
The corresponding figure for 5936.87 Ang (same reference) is 0.975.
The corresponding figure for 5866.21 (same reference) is 0.999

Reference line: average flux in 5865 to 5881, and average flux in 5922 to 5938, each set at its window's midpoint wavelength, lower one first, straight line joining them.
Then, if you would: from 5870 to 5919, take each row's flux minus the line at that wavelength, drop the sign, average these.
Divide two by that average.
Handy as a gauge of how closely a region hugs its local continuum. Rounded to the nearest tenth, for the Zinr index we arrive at 4.5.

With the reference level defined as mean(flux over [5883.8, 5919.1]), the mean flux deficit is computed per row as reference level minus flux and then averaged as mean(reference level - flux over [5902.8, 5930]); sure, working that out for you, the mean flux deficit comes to -0.52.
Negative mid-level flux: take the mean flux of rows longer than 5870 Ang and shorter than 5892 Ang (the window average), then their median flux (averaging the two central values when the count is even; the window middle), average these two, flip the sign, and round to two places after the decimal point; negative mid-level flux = -5.24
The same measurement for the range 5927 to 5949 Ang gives -5.51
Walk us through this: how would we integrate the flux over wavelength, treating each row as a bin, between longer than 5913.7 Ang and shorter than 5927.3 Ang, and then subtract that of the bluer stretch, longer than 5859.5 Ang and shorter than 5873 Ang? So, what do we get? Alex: 1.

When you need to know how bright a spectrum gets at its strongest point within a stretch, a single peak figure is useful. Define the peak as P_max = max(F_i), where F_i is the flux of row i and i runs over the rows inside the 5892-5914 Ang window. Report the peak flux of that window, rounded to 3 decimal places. 5.542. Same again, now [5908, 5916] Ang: 5.542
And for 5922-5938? 5.712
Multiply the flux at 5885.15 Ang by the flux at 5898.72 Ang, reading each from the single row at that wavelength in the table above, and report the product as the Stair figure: 21.8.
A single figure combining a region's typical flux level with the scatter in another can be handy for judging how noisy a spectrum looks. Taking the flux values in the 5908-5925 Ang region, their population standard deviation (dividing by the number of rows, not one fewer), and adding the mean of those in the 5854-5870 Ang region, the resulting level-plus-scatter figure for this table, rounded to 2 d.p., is 5.43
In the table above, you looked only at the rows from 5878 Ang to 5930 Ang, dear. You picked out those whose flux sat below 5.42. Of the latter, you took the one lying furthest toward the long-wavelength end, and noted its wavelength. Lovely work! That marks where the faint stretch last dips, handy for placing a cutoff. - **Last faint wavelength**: 5923.22 Ang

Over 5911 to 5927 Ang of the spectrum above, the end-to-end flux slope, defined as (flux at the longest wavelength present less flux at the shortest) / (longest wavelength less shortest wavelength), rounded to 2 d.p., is 0.01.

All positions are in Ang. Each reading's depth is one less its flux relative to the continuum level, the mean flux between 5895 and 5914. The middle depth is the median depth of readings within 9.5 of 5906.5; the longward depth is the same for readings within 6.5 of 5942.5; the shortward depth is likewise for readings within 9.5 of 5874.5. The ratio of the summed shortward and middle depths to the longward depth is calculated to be 1.6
